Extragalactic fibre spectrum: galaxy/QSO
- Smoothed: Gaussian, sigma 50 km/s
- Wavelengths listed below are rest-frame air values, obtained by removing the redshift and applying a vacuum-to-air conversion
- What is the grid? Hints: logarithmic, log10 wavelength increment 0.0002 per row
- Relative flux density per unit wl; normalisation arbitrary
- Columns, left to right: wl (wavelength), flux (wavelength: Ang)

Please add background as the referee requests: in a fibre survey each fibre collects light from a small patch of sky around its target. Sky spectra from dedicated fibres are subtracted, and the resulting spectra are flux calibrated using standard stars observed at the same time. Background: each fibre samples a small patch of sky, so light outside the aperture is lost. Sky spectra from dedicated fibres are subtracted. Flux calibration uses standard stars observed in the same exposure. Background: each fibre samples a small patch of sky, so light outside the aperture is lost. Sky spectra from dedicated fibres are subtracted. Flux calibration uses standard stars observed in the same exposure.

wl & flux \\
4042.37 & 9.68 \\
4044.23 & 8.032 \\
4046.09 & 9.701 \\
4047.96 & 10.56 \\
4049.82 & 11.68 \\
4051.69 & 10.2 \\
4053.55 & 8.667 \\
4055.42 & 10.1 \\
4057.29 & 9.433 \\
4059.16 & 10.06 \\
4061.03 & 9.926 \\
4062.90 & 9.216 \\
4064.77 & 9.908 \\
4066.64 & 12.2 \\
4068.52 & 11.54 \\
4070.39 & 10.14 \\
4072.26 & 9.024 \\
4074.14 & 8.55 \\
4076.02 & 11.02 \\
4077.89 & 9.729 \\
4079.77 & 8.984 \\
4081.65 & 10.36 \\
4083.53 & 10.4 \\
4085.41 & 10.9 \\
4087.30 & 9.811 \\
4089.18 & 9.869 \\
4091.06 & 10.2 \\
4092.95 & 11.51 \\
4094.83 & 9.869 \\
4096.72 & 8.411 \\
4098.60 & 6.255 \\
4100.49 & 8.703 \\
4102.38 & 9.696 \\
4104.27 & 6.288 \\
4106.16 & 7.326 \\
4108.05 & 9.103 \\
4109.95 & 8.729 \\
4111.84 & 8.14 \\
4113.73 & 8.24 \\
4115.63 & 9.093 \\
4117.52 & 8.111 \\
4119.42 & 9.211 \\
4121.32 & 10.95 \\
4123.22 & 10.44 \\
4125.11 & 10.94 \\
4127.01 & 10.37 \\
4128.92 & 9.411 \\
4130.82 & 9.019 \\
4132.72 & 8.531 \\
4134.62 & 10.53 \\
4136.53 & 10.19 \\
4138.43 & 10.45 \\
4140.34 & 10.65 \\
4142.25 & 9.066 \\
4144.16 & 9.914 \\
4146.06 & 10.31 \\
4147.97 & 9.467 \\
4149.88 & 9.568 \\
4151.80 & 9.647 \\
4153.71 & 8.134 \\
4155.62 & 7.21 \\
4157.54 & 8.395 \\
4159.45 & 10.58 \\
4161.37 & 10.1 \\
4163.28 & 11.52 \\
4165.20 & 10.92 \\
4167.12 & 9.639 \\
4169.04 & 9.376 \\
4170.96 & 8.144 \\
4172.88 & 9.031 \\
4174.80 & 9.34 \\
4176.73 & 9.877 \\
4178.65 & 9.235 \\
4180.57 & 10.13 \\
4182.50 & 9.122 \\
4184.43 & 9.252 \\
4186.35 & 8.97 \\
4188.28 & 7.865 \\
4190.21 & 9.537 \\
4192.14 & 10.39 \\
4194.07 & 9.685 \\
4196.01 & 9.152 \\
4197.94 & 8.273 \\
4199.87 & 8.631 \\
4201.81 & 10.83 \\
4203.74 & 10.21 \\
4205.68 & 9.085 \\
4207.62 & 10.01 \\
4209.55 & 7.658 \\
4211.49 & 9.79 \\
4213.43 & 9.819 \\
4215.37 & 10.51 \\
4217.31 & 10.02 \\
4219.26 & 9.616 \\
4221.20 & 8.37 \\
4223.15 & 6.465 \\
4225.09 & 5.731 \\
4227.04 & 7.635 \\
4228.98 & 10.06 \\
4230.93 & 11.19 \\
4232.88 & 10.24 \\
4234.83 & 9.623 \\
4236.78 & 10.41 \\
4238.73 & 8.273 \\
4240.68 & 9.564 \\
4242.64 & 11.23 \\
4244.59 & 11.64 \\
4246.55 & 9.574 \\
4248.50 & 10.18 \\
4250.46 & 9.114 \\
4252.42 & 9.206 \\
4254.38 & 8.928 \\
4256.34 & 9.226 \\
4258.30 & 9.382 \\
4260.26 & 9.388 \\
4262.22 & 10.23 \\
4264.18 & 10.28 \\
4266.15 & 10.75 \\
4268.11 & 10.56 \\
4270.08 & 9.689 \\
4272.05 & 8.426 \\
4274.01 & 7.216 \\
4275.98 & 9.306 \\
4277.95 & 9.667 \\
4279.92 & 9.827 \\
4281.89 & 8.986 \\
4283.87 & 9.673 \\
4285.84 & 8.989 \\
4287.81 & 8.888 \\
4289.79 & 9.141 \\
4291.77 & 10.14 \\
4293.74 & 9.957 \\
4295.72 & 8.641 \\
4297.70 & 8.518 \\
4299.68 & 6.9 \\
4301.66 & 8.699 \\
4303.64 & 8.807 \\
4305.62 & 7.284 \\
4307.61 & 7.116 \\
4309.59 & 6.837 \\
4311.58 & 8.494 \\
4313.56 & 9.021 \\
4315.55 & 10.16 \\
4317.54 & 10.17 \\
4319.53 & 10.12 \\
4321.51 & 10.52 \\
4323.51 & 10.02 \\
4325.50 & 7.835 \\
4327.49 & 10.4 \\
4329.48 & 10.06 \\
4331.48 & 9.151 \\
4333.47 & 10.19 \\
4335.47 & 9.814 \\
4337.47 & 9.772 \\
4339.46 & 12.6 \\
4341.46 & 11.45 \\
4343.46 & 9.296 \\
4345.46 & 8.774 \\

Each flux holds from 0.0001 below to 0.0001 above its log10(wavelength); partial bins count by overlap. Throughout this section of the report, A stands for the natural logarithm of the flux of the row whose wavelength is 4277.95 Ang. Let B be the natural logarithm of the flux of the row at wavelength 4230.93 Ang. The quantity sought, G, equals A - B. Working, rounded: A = 2.27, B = 2.42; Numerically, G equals -0.15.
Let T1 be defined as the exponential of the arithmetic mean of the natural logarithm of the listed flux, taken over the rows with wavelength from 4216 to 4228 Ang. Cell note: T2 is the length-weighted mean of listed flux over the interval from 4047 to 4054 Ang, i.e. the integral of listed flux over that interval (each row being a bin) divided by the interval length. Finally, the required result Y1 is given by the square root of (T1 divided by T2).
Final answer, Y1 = 0.87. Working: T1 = 7.8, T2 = 10.39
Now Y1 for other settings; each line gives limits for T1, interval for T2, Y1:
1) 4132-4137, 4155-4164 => 1.01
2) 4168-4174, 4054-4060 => 0.95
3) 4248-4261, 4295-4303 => 1.07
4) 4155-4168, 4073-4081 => 1.00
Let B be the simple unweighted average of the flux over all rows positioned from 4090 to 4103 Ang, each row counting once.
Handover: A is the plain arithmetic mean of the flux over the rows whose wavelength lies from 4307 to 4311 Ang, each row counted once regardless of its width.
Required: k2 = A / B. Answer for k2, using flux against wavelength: 0.76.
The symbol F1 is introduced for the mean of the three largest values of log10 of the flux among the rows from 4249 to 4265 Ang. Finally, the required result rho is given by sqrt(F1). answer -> 0.999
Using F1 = 1.00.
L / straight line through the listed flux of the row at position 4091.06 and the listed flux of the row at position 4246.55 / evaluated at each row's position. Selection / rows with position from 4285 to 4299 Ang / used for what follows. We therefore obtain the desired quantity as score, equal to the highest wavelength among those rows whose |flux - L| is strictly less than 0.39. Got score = 4289.79 Ang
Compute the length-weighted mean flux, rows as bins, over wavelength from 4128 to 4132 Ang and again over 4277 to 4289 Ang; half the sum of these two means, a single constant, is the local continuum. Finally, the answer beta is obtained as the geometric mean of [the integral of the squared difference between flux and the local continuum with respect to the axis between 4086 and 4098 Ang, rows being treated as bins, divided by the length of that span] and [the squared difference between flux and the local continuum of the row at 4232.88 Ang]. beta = 1.2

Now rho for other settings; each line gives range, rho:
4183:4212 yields 1.010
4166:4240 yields 1.017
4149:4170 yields 1.020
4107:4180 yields 1.023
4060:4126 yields 1.034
